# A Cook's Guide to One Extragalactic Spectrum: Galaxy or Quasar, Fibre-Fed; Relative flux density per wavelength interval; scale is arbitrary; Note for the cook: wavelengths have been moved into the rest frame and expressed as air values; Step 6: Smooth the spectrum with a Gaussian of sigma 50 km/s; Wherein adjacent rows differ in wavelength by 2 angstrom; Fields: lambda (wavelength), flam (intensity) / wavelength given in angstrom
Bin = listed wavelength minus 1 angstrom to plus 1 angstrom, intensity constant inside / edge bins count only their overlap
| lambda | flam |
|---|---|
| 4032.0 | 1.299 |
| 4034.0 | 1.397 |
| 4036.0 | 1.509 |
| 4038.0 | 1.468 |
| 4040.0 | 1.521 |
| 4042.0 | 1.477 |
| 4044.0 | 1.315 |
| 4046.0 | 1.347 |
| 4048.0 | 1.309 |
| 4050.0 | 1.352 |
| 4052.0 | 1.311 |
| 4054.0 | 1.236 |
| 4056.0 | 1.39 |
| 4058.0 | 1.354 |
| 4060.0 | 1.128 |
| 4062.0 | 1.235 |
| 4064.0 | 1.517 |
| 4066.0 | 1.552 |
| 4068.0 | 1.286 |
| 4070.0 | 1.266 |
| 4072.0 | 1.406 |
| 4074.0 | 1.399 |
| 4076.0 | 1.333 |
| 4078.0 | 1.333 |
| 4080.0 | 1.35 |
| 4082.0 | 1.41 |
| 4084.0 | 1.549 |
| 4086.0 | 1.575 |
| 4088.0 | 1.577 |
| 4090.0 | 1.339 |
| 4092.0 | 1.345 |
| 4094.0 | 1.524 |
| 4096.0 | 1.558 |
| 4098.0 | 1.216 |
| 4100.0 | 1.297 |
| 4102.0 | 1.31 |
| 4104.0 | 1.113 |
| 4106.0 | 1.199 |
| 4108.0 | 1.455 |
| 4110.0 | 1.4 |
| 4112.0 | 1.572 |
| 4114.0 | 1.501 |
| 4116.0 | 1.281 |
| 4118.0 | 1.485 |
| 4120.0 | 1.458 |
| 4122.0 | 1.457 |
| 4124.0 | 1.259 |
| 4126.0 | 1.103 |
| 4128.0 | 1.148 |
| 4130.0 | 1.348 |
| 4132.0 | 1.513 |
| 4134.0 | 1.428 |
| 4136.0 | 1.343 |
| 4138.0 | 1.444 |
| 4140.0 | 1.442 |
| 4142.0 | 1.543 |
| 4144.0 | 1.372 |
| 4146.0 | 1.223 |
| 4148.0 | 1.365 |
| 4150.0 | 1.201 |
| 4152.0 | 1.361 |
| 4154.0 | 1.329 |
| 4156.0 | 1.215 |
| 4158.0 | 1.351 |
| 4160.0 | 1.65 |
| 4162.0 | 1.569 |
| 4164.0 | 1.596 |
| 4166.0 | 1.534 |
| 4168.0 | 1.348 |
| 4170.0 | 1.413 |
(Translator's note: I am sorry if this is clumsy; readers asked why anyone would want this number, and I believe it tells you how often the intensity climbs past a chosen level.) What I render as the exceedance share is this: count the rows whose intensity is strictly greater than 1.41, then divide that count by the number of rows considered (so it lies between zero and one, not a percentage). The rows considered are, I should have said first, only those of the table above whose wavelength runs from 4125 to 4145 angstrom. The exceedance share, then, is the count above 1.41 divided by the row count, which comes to 0.5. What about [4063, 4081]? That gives 0.2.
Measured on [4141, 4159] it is 0.1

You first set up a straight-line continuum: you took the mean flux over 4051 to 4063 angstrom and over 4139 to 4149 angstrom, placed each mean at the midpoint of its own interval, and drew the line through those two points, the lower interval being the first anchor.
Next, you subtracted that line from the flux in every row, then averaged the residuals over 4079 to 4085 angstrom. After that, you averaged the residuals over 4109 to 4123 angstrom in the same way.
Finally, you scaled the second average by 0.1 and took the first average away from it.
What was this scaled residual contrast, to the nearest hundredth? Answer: -0.12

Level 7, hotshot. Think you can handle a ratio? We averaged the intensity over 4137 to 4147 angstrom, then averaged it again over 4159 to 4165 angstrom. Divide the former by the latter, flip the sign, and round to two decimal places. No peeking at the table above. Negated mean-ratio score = -0.88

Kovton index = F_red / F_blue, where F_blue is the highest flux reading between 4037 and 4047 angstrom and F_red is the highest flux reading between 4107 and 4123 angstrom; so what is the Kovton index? 1.03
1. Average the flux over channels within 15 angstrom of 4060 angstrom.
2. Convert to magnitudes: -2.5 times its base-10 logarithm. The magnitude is -0.317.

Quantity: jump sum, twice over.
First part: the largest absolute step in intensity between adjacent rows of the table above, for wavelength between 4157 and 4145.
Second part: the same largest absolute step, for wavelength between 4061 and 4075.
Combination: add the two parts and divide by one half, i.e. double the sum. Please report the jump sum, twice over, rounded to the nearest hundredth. 0.89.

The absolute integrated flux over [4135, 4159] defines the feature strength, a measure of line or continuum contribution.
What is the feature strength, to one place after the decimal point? 32.4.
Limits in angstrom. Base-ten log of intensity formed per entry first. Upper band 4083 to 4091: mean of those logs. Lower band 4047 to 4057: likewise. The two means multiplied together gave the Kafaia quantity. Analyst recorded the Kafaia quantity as 0.021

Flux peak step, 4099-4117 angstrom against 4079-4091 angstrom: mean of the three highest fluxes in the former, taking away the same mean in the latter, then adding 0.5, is 0.44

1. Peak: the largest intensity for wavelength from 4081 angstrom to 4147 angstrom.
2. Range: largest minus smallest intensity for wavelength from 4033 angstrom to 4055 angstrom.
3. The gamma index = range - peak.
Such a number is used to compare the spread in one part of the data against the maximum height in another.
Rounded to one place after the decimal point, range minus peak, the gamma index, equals -1.3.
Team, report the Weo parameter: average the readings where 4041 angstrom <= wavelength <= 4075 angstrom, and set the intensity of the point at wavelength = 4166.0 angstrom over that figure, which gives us 1.14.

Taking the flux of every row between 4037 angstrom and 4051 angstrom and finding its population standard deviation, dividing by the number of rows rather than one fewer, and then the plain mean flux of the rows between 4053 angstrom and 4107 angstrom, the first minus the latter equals -1.28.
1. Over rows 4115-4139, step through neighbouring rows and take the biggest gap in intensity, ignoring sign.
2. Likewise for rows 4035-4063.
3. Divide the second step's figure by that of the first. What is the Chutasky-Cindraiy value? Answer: 1.1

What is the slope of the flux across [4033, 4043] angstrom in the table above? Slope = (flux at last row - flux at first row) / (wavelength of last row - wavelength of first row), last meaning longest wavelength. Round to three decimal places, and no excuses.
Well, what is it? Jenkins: 0.010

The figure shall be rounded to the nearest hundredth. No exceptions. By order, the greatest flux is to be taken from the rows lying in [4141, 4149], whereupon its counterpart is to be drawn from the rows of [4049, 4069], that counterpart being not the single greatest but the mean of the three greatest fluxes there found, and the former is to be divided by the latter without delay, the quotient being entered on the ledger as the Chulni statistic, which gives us 1.04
